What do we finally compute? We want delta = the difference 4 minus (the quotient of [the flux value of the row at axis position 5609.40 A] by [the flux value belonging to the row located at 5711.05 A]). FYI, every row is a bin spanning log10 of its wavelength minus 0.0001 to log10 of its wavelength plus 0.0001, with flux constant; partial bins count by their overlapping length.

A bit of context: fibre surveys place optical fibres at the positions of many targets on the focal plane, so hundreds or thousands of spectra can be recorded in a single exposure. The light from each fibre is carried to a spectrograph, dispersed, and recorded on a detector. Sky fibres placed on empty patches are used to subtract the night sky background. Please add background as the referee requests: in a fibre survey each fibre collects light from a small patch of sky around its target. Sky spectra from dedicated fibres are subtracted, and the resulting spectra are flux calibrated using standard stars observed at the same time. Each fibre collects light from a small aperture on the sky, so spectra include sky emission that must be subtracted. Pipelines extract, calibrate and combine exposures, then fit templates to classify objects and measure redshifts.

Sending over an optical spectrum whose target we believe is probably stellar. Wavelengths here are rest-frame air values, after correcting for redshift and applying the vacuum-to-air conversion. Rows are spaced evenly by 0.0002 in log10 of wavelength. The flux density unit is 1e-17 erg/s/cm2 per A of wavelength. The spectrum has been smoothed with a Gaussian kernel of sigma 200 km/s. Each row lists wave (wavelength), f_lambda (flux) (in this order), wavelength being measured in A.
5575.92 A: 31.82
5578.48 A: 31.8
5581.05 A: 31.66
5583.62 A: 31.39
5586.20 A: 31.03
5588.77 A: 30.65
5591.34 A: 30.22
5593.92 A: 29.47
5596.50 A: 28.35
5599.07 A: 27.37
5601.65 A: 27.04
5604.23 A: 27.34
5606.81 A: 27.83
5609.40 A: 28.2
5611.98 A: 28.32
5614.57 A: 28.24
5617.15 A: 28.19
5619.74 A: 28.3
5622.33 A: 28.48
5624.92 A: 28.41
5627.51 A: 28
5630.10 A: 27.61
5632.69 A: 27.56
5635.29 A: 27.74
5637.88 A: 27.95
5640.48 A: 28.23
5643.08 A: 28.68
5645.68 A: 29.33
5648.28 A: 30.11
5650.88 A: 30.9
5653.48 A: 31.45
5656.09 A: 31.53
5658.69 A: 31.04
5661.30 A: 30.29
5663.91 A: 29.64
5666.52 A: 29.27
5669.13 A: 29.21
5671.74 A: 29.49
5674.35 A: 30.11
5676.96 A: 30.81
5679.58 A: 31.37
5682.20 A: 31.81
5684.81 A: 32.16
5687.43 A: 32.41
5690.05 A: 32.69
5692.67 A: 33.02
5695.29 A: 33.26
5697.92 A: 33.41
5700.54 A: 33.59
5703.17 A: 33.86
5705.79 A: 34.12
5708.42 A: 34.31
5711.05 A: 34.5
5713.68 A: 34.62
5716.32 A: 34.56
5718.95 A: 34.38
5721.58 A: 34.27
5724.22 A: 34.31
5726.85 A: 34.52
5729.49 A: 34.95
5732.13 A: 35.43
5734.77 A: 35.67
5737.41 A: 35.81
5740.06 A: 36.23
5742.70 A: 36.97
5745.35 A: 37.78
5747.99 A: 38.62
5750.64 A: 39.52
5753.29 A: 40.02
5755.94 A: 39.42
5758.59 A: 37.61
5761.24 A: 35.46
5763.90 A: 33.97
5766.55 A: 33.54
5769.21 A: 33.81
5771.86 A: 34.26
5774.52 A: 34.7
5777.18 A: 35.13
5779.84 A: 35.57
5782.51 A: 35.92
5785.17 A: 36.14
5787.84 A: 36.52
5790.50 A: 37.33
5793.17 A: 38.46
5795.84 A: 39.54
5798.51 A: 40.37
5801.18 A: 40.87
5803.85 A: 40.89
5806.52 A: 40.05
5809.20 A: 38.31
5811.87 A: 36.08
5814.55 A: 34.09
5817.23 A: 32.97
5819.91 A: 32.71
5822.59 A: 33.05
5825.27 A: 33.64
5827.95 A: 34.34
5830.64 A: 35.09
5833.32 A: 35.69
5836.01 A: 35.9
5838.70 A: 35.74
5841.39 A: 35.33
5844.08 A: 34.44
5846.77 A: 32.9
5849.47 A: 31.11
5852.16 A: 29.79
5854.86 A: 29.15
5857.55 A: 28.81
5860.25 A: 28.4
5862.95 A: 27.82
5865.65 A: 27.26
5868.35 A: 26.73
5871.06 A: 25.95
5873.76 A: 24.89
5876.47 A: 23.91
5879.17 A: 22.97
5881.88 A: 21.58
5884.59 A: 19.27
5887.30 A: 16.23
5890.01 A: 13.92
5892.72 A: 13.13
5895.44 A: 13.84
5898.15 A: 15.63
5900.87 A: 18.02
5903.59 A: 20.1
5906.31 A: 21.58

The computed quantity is 3.18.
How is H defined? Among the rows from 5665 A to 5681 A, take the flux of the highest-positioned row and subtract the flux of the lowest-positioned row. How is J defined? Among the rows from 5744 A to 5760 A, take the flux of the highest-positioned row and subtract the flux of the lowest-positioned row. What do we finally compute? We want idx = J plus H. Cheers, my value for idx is 2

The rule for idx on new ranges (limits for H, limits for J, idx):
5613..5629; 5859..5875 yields -4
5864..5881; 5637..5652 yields -1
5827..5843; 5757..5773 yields -2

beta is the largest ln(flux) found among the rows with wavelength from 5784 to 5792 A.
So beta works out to 3.62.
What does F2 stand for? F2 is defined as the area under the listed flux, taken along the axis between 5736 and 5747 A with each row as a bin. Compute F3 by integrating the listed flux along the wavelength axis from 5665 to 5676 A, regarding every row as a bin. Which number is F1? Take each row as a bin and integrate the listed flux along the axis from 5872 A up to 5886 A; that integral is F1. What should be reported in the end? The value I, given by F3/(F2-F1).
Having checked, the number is 3.7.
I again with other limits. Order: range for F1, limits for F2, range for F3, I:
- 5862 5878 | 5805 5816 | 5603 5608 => -18.1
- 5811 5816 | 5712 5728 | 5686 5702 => 1.4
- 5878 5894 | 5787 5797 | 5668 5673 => 1.5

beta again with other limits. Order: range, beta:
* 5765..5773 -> 3.53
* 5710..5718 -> 3.54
